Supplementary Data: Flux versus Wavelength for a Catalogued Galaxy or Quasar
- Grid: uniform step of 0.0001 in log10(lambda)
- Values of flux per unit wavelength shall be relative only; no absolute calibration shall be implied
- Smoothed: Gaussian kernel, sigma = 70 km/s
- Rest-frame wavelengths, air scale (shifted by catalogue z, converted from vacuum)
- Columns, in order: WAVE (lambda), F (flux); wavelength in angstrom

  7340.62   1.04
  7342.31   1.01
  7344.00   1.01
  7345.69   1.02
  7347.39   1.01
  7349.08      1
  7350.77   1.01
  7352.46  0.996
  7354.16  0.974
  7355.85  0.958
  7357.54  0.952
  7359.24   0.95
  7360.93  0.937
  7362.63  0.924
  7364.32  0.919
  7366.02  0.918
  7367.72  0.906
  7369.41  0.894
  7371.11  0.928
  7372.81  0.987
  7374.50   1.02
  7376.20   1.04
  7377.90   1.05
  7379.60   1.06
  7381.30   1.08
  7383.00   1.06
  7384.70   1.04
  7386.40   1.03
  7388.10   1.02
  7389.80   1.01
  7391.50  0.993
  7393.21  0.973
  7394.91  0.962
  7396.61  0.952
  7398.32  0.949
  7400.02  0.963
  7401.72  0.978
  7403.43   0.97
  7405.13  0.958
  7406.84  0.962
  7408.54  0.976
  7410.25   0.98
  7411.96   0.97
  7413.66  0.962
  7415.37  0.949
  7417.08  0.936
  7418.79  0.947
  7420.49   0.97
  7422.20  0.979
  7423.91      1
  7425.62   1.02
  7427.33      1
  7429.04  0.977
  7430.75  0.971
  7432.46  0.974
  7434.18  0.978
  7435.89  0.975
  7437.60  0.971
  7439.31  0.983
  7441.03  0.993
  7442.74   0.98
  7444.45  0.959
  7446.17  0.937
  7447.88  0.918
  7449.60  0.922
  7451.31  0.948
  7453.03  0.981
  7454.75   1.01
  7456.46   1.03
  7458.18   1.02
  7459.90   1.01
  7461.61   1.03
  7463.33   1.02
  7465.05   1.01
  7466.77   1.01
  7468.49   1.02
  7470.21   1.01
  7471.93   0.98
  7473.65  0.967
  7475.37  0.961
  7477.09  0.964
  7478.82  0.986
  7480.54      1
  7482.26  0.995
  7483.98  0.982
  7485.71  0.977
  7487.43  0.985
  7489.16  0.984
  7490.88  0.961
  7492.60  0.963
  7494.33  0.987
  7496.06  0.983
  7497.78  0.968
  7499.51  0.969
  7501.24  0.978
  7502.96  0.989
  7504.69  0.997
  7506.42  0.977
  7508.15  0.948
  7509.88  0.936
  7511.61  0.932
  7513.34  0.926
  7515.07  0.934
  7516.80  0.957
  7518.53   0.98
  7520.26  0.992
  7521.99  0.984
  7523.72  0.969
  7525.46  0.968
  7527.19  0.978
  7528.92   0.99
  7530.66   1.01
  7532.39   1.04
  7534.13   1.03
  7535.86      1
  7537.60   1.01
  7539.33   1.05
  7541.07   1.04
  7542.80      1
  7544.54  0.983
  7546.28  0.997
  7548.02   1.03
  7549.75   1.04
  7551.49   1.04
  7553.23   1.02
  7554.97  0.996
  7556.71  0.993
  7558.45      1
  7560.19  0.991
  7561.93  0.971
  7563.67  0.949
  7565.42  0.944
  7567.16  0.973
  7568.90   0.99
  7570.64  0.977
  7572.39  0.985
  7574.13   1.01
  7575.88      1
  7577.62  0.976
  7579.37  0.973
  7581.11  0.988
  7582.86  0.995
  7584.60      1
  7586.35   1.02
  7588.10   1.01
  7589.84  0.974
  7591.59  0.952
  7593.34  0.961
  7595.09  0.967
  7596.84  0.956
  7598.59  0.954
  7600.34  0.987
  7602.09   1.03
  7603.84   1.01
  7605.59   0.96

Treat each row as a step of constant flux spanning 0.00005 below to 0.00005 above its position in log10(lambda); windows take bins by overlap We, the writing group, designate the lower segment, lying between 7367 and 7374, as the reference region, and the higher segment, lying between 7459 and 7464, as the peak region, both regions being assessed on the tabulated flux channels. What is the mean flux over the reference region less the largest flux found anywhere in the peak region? -0.10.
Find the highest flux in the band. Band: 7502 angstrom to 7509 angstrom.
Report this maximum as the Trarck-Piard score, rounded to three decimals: 0.997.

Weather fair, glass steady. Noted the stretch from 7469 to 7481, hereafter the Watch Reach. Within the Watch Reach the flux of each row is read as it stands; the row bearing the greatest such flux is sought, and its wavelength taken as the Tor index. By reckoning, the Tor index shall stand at 7470.21 angstrom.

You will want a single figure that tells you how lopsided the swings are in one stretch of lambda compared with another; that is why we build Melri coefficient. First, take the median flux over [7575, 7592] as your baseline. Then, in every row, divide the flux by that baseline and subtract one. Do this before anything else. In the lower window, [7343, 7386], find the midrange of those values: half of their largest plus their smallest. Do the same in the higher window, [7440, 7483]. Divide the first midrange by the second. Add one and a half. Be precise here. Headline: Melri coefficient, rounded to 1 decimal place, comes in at 1.8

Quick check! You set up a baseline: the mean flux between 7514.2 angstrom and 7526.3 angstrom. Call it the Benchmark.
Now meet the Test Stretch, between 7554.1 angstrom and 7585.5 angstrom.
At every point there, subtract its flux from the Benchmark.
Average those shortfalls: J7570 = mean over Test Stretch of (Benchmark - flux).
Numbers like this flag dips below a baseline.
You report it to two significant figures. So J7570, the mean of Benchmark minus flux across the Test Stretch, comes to -0.015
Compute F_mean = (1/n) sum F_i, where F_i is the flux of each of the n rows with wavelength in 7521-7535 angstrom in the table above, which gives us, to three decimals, 0.996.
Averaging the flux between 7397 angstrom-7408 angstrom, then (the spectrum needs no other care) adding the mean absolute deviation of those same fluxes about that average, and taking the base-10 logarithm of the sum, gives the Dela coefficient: -0.013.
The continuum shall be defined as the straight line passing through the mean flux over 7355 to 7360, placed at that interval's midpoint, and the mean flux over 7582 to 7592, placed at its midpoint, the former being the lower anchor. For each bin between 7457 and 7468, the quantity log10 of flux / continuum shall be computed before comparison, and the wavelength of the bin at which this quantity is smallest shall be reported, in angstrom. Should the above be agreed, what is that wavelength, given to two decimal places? 7466.77 angstrom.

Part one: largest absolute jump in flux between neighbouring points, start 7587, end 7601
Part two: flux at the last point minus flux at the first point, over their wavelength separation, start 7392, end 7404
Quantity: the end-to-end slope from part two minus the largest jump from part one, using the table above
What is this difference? -0.036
